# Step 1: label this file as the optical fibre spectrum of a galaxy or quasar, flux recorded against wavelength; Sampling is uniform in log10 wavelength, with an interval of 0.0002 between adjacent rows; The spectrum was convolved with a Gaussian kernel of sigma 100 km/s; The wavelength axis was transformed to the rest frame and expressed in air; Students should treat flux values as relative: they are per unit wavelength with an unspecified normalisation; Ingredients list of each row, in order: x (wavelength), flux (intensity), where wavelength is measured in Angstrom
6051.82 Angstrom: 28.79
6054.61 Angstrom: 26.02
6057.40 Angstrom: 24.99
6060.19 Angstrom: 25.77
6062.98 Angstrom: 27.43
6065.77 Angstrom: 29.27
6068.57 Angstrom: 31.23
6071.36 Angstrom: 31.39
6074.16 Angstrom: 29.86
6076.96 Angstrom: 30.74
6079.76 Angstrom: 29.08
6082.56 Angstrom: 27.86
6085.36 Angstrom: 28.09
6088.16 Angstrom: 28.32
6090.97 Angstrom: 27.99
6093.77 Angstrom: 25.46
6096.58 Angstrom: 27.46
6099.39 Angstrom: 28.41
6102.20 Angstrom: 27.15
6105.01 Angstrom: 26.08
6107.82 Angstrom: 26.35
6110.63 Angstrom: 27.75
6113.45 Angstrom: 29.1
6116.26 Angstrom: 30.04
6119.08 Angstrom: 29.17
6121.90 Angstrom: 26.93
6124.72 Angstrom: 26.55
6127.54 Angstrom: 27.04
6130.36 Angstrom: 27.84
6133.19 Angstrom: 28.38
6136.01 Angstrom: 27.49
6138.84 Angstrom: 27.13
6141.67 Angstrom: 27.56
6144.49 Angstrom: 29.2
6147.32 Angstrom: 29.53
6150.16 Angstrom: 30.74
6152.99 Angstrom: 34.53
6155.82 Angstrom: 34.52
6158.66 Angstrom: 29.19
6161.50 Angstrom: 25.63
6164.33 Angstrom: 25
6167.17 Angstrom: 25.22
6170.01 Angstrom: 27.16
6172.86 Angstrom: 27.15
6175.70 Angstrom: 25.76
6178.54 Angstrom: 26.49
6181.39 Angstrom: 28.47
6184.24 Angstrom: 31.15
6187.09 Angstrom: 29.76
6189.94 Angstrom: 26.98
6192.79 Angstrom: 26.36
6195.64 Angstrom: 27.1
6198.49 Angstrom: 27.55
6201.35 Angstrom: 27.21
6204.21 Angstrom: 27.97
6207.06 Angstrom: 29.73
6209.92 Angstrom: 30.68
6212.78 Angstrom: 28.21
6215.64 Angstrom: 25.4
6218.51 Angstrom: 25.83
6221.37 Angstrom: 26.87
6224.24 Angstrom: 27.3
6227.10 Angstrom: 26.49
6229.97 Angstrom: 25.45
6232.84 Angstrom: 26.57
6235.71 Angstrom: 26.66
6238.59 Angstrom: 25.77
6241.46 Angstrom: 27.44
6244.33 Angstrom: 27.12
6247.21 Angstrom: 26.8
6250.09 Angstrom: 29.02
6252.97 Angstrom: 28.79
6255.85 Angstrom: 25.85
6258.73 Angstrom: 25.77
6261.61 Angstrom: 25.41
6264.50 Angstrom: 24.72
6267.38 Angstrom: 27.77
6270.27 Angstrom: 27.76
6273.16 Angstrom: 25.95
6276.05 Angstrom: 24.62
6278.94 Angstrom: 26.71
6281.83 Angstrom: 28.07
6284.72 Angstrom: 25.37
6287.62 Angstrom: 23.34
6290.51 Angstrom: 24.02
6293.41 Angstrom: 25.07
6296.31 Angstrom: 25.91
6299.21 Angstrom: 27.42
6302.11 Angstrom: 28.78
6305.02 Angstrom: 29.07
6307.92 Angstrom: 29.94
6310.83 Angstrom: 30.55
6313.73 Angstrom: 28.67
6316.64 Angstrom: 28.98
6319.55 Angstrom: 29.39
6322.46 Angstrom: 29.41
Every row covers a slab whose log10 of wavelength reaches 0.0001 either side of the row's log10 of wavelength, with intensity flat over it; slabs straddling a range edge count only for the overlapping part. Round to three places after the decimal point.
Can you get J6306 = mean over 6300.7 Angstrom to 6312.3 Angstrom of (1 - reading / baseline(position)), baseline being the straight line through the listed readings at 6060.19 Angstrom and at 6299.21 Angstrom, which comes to -0.077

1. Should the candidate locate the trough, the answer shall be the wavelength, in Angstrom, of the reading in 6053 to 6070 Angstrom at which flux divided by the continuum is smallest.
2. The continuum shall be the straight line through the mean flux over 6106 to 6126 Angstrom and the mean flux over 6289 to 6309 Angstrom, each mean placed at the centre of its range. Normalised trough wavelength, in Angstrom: 6057.40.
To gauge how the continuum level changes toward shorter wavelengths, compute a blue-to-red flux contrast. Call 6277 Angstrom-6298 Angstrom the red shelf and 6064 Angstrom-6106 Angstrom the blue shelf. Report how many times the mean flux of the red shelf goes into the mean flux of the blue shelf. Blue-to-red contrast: 1.12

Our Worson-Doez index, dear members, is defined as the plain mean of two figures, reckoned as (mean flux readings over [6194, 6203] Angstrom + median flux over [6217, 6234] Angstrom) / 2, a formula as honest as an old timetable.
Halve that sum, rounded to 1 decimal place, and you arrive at 26.9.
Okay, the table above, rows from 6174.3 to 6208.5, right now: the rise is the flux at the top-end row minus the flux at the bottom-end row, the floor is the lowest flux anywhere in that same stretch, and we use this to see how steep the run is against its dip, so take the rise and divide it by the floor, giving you 0.15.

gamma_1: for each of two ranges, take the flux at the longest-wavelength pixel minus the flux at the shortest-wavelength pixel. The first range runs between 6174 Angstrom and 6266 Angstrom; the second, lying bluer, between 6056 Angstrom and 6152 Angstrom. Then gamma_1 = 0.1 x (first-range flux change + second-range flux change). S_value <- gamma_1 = 0.5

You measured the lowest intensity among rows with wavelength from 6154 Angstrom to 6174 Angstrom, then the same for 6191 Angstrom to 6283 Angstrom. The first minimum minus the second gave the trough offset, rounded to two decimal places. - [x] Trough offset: 0.38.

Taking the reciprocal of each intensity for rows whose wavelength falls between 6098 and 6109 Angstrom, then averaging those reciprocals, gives 0.0371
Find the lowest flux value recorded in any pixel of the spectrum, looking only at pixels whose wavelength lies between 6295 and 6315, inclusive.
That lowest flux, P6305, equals 25.91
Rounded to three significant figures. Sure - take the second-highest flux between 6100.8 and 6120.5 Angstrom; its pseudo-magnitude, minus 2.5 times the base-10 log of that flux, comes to -3.66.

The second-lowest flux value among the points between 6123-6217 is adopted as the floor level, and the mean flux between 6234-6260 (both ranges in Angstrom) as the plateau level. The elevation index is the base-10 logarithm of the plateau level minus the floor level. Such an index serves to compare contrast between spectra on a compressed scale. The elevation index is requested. 0.26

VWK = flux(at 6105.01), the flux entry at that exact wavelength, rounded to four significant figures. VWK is 26.08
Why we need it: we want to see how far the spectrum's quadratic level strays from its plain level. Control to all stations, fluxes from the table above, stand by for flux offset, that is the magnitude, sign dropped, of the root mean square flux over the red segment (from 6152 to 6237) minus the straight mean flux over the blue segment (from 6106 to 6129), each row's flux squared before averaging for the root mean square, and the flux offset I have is 0.0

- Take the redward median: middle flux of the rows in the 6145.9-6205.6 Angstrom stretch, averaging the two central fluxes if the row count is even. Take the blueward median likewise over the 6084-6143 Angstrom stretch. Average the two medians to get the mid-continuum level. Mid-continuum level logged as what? 27.4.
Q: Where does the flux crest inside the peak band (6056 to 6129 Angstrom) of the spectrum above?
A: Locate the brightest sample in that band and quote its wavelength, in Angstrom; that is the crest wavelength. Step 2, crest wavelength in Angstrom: 6071.36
